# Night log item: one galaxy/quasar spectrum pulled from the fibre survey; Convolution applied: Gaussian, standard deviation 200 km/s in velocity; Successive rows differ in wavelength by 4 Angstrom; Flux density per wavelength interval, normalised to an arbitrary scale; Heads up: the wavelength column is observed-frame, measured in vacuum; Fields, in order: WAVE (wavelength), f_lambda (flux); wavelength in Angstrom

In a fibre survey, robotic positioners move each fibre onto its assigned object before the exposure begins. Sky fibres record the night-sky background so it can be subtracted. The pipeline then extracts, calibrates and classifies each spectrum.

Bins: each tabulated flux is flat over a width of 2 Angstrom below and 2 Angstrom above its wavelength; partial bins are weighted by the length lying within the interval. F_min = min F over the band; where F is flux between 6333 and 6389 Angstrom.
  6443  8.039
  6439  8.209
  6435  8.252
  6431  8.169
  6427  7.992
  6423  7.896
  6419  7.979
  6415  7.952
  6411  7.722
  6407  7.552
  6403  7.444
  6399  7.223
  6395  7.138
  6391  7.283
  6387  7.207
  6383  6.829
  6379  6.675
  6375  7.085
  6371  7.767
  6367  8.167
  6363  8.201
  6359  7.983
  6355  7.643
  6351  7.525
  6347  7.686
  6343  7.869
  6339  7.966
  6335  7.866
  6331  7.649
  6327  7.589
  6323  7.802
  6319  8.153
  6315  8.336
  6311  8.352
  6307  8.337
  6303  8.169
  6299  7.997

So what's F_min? 6.675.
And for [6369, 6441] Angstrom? 6.675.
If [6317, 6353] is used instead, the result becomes 7.525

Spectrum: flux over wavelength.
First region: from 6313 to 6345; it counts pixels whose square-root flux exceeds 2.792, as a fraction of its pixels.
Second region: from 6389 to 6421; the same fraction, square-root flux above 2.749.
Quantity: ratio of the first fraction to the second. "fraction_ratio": 2.0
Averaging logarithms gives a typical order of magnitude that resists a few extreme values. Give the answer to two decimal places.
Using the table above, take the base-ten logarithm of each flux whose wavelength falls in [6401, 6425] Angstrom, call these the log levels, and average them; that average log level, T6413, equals 0.89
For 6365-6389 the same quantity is 0.86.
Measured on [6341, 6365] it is 0.89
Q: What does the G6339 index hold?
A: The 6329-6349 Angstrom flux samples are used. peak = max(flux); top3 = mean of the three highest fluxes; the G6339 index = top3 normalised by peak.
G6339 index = 0.992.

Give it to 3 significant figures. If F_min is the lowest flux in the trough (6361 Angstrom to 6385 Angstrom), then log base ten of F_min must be 0.824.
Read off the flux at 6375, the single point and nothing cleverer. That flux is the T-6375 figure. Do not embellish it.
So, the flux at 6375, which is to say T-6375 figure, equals 7.085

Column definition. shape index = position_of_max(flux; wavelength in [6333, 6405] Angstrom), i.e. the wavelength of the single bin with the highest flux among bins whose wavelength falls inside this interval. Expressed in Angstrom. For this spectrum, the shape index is 6363 Angstrom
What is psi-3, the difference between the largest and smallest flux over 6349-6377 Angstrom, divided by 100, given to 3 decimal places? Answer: 0.011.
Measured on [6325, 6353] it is 0.004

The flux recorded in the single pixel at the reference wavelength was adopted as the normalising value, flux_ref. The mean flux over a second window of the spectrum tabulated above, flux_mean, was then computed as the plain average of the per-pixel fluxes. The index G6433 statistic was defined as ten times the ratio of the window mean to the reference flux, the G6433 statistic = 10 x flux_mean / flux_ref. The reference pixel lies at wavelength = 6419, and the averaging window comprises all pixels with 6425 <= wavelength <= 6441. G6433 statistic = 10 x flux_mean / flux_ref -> 10.2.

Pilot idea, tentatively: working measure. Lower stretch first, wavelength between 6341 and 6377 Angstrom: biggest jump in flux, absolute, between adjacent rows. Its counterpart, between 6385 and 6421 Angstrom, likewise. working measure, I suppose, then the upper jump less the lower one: -0.5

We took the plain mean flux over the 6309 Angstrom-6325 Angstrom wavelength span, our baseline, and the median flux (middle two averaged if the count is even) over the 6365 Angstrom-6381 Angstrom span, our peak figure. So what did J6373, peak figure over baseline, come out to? 0.91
